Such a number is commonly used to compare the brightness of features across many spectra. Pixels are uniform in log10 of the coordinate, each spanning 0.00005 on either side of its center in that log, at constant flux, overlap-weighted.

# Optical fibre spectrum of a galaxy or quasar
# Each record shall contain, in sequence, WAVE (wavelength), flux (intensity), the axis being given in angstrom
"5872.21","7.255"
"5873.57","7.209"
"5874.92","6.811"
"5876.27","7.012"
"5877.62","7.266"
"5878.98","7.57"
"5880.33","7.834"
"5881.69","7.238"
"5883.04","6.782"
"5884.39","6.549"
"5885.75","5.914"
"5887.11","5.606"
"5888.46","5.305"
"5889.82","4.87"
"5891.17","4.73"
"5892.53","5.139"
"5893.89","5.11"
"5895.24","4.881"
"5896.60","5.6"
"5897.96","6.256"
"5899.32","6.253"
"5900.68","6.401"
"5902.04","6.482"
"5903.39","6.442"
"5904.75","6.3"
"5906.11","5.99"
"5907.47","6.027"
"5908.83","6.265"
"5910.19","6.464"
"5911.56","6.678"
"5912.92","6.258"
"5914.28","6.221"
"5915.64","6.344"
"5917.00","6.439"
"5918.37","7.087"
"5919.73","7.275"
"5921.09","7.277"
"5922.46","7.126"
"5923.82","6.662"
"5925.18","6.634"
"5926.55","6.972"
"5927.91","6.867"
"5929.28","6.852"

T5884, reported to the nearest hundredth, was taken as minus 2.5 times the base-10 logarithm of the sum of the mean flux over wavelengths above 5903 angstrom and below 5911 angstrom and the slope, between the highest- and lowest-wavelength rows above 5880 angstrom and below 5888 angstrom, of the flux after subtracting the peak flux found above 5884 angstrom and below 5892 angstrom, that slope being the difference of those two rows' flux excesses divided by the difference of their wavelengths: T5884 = -1.93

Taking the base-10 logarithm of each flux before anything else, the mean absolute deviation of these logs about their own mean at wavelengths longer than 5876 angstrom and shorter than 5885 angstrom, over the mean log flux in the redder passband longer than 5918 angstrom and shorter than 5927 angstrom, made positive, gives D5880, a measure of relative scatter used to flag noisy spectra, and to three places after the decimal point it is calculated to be 0.025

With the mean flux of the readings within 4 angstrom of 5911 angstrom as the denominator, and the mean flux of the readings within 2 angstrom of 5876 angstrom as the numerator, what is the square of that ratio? 1.2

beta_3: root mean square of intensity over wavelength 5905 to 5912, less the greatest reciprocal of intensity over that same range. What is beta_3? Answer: 6.1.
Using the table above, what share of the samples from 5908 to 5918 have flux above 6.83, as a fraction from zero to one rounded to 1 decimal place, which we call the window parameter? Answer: 0.0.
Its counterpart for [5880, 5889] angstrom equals 0.3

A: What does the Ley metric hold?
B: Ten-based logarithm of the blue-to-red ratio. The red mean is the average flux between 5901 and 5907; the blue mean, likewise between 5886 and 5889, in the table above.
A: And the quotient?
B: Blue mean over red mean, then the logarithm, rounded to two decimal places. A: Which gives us -0.06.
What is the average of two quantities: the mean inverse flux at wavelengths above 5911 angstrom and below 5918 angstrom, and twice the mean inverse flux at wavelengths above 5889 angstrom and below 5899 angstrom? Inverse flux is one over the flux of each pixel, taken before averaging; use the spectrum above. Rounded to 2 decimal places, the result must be 0.27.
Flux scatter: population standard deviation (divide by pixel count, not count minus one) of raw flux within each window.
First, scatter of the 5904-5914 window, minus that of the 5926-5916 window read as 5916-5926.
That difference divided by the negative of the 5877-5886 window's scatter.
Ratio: 0.16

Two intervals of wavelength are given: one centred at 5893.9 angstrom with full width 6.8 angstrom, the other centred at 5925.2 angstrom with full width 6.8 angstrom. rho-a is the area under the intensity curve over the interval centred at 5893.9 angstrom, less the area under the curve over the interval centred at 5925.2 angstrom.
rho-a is -12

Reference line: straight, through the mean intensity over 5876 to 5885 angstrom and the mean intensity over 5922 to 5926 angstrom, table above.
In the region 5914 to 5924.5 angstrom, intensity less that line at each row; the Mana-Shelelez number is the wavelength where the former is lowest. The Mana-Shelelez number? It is 5914.28 angstrom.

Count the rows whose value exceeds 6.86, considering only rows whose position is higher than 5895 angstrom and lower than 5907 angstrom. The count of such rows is 0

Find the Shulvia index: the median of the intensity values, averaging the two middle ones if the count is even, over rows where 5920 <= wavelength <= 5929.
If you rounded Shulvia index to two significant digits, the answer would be 6.9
